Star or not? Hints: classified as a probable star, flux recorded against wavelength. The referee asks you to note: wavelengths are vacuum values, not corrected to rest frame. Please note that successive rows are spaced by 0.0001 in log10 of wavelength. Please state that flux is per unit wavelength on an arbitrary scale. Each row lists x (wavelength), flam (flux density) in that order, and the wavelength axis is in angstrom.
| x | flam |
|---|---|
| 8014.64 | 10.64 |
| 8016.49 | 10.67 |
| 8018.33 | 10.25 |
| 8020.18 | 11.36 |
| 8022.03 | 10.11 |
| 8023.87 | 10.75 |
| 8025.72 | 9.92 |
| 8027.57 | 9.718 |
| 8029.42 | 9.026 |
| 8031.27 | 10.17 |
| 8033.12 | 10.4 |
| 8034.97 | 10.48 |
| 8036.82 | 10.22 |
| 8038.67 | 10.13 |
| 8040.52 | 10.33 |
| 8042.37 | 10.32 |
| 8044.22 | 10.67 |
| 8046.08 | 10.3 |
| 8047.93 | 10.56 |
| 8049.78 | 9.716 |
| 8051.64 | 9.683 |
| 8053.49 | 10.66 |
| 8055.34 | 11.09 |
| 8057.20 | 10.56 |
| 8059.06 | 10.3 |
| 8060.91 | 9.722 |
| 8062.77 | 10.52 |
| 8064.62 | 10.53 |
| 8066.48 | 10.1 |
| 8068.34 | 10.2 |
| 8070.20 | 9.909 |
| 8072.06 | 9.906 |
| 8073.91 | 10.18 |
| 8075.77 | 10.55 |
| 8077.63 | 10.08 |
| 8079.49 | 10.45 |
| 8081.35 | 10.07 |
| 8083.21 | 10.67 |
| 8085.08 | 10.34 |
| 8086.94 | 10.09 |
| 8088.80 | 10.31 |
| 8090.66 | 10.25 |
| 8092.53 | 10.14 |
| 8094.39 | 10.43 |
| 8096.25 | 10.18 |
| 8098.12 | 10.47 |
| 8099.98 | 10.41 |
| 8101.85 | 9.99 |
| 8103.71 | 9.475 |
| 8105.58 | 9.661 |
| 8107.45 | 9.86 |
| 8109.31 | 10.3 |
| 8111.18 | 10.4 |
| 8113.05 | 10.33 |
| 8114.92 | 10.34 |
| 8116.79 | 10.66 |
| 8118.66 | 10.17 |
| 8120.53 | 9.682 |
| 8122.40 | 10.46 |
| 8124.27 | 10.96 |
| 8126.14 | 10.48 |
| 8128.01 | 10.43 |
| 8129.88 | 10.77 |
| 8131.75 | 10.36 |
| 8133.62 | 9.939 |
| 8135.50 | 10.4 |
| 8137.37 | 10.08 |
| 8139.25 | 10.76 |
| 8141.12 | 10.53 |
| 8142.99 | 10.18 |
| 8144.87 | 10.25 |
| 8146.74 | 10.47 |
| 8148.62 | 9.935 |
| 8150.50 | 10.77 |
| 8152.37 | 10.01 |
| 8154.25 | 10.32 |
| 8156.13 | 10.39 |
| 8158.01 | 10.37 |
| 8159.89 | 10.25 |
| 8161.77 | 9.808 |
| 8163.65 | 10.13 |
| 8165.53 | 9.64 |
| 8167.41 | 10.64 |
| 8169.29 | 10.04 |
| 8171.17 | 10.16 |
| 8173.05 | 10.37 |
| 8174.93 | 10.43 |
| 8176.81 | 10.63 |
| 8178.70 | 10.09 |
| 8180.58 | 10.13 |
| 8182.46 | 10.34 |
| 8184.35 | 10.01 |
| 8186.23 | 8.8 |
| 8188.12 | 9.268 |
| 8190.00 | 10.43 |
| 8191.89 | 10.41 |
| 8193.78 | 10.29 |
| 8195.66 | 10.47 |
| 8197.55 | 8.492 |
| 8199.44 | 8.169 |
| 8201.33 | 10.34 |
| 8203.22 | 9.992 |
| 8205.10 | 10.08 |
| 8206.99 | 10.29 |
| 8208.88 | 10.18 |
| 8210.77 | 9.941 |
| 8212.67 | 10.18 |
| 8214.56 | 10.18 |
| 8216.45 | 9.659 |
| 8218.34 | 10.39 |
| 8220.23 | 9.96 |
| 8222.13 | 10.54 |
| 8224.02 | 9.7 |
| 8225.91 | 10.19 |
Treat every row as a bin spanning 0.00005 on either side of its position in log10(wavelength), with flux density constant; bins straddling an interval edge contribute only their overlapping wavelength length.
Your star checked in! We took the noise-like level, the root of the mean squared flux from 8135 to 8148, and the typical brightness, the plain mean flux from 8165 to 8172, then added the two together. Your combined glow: 20.5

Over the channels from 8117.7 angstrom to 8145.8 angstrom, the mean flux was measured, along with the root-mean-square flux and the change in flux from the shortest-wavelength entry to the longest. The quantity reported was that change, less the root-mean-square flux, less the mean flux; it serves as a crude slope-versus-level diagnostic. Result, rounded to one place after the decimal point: -20.7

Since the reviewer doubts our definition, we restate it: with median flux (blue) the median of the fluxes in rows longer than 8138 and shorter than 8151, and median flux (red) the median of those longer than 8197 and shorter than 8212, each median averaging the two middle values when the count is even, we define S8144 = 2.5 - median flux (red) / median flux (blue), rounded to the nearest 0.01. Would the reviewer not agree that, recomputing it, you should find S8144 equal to 1.54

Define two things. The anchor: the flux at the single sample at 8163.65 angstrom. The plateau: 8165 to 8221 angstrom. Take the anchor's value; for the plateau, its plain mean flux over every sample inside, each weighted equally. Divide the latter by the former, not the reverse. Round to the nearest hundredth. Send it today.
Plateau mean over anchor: 0.99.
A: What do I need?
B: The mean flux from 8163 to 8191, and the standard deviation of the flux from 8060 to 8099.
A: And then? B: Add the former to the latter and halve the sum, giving 5.16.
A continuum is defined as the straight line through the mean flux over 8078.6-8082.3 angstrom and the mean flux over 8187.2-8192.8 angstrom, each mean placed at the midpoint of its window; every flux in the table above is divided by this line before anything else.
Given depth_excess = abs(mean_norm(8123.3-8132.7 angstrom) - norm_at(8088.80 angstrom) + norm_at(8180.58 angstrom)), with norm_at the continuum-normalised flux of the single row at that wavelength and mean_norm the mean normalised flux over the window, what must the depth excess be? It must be 1.044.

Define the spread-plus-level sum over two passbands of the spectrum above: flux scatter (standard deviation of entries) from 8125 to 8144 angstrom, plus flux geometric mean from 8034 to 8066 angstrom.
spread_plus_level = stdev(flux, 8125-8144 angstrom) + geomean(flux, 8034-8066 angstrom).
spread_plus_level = 10.6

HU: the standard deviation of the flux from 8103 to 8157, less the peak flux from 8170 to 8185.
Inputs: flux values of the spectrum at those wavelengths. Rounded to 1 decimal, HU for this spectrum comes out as -10.3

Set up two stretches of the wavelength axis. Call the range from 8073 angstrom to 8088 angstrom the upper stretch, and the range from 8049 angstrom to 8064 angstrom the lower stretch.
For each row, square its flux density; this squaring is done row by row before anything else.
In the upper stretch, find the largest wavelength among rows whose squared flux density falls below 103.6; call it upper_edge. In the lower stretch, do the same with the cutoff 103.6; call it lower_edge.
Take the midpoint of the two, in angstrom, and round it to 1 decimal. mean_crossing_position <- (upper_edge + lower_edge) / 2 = 8073.9 angstrom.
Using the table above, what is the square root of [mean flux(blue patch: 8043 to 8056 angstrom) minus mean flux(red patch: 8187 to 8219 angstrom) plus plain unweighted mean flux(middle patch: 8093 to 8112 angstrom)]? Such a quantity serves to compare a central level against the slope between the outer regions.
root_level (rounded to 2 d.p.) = 3.25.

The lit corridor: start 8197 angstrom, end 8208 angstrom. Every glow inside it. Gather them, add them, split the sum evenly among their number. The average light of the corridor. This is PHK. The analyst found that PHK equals 9.6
